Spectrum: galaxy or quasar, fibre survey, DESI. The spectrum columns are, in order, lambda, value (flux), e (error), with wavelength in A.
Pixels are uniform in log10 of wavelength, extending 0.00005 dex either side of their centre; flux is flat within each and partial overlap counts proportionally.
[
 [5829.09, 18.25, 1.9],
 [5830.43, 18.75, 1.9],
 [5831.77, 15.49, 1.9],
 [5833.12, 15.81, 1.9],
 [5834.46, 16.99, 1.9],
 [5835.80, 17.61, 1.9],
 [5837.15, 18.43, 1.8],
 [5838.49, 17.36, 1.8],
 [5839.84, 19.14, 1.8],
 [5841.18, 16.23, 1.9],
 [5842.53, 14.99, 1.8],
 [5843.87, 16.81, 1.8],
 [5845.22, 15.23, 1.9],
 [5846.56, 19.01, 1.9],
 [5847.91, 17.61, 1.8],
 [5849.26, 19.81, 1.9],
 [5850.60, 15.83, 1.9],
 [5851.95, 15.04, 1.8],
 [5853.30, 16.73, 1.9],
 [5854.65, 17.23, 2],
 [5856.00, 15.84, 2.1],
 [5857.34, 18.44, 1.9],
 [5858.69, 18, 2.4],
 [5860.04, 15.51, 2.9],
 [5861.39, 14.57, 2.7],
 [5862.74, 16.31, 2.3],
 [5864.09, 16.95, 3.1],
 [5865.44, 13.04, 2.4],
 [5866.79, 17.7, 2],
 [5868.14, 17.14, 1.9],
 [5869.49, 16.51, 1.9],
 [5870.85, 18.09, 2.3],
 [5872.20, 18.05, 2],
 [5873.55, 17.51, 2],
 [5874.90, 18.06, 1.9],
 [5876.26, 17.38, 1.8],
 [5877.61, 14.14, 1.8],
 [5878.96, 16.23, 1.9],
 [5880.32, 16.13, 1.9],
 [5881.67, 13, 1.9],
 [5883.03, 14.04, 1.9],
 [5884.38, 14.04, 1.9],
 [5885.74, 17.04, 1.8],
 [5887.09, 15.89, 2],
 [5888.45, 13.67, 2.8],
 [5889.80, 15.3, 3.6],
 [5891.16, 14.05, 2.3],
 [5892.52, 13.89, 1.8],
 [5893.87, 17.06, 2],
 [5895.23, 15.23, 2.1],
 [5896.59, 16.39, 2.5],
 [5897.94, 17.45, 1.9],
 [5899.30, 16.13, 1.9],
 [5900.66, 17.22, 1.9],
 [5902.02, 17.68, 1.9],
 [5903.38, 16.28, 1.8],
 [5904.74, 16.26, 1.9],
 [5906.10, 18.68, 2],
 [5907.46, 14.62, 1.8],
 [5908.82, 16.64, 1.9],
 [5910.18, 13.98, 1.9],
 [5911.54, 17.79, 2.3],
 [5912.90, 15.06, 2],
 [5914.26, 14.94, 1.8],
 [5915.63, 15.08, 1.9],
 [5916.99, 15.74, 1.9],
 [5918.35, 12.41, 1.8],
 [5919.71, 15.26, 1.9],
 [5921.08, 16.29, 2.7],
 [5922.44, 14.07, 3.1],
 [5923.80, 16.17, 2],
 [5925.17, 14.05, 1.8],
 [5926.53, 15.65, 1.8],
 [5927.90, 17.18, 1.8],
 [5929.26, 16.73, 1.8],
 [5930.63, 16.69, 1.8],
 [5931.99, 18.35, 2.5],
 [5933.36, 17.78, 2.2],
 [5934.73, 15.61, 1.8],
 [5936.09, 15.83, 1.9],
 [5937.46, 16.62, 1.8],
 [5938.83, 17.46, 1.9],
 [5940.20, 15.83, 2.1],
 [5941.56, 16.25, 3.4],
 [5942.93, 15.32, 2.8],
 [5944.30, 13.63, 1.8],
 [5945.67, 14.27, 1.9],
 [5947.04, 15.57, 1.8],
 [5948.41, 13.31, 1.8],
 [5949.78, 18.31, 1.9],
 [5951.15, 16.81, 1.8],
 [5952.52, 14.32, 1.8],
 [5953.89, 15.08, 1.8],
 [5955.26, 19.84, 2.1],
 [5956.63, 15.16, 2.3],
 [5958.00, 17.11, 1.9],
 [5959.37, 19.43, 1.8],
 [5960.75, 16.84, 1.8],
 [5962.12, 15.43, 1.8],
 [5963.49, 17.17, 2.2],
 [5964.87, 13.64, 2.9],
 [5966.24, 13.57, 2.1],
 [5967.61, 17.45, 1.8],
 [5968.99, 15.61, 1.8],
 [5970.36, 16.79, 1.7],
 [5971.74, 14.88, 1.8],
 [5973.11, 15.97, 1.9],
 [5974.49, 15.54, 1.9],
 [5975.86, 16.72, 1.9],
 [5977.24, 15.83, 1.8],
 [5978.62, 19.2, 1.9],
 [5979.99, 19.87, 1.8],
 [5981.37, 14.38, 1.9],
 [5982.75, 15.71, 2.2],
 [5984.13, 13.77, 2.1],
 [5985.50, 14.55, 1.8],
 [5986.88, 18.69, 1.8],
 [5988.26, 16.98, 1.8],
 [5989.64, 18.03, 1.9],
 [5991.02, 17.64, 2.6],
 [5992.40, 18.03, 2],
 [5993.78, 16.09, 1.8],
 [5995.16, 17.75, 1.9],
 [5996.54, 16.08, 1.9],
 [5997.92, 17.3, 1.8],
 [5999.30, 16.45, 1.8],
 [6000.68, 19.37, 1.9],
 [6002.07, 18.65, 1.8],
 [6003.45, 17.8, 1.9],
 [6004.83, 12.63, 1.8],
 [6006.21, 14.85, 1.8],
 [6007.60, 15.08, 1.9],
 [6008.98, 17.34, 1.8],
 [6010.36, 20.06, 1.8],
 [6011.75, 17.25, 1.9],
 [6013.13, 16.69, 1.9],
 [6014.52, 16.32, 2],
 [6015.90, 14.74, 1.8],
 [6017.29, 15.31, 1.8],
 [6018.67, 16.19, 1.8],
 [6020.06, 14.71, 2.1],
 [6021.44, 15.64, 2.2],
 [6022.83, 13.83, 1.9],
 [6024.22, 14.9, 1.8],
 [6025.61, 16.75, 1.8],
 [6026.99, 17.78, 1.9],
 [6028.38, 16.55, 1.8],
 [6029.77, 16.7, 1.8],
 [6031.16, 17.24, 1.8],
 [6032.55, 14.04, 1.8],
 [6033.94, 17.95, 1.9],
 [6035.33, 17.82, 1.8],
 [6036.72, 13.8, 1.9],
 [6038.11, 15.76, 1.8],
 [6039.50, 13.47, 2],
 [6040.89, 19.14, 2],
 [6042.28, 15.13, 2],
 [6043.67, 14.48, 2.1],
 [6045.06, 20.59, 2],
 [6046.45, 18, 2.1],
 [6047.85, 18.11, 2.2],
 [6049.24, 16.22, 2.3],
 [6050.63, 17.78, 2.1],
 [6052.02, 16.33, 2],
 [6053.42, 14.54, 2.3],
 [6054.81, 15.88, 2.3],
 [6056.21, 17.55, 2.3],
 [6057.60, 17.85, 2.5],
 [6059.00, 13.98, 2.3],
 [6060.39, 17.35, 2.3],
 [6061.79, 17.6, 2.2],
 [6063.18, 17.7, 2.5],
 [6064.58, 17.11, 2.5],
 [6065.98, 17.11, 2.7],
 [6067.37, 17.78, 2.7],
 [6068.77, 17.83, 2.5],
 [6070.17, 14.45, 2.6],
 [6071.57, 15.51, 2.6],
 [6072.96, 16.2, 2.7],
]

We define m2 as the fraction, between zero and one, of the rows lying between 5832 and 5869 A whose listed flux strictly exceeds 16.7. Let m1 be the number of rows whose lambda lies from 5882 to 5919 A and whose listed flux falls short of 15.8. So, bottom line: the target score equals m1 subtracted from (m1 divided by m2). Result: 9.6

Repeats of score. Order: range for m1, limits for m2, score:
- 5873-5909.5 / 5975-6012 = 6.9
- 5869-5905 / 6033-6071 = 6.2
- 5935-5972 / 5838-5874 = 8.9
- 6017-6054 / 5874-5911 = 28.5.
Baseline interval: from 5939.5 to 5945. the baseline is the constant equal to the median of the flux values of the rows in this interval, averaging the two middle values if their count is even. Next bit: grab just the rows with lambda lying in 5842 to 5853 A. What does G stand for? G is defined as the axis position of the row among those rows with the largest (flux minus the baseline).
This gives 5849.26 A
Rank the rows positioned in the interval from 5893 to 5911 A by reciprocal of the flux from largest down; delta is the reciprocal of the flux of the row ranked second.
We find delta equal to 0.0684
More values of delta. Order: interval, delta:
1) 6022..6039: 0.0723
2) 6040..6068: 0.0691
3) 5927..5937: 0.0632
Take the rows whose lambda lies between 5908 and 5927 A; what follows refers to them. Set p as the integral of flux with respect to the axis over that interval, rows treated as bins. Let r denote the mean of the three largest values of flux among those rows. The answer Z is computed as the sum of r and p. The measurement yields 306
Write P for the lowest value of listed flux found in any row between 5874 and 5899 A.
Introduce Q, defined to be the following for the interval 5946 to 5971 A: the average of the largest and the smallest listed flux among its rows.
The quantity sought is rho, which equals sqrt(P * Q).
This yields 14.7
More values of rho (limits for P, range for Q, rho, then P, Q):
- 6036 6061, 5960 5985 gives 15.0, 13.47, 16.7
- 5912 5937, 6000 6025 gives 14.2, 12.41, 16.3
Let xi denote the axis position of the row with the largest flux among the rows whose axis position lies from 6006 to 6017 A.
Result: 6010.36 A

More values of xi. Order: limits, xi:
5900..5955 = 5906.10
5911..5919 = 5911.54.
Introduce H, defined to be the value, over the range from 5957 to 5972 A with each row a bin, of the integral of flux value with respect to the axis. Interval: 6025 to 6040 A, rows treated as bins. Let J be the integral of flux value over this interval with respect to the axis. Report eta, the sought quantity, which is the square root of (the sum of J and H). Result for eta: 22.0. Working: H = 243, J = 243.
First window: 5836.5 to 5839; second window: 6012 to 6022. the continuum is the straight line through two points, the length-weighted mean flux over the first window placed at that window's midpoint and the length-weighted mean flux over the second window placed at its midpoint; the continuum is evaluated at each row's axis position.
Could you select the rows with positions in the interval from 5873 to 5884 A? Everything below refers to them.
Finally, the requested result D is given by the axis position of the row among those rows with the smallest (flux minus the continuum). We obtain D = 5881.67 A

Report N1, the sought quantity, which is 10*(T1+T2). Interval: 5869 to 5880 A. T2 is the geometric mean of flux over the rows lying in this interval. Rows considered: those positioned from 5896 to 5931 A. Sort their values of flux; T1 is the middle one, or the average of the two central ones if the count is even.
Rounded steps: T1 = 16.2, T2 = 16.9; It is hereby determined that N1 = 332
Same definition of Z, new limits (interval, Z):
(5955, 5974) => 328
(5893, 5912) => 331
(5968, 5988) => 345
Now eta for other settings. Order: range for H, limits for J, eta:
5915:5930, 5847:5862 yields 22.0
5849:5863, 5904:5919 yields 21.6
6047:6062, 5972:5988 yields 22.6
